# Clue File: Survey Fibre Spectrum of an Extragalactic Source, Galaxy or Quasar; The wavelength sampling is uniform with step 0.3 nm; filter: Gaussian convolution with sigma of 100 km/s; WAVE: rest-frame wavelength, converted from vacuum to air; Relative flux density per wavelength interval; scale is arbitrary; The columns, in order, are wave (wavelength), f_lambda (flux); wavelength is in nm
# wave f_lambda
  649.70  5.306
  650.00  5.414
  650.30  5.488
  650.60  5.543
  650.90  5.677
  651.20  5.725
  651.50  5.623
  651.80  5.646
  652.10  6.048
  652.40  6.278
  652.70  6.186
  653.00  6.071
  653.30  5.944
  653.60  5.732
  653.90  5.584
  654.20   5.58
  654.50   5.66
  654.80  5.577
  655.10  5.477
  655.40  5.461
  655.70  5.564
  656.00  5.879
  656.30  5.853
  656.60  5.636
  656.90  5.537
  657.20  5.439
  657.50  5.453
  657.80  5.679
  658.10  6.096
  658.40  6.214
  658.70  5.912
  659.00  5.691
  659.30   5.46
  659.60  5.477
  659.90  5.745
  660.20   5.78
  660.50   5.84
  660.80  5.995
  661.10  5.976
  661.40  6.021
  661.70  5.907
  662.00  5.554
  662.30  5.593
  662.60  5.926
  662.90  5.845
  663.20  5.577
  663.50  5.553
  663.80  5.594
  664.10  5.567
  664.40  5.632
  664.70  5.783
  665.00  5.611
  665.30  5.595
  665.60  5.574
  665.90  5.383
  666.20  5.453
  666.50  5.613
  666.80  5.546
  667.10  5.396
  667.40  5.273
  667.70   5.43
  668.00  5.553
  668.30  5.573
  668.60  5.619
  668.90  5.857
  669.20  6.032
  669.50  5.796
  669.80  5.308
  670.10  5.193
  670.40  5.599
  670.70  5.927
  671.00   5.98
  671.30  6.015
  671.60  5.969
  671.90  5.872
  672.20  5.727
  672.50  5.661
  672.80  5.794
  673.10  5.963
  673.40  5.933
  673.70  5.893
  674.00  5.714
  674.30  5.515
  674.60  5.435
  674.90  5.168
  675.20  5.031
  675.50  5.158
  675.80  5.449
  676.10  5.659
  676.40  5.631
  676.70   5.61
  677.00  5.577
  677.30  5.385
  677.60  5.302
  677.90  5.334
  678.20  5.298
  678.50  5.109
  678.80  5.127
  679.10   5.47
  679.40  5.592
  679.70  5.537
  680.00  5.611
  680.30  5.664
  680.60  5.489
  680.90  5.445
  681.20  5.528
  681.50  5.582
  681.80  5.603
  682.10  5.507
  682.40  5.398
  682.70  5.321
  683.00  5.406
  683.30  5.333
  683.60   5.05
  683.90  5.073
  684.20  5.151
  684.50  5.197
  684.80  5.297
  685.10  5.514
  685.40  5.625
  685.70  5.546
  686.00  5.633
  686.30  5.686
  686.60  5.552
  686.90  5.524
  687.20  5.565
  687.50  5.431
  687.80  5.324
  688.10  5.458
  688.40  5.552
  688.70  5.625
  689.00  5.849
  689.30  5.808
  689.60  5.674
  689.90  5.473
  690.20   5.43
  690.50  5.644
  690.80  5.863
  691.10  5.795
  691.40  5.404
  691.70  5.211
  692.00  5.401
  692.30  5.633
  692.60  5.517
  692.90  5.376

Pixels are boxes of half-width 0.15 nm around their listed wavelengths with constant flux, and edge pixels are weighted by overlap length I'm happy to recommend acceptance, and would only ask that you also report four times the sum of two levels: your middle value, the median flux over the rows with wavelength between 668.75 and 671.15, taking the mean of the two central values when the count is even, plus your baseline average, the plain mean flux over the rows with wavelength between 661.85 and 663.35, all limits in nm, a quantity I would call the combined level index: 46.1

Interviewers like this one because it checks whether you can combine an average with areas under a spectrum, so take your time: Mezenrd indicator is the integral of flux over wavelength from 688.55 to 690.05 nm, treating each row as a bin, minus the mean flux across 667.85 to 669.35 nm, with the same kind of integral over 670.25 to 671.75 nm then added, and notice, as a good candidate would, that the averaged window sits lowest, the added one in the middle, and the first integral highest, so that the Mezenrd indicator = 11.6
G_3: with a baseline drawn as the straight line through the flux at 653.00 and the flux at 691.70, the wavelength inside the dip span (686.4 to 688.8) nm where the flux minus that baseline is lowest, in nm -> 687.80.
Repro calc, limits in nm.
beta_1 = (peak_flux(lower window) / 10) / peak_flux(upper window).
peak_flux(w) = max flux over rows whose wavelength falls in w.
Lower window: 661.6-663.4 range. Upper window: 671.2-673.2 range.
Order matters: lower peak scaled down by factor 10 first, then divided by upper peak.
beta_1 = 0.099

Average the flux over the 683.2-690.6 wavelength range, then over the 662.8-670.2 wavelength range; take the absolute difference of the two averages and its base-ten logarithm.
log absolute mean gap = -1.0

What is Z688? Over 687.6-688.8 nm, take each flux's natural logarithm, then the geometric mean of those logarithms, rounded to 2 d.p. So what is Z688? 1.70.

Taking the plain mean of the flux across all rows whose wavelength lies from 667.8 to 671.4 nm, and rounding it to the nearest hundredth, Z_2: 5.70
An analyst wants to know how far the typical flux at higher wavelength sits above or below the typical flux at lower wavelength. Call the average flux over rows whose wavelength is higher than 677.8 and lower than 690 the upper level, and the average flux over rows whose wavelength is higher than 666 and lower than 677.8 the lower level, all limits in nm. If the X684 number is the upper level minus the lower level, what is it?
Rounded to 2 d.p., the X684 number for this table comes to -0.14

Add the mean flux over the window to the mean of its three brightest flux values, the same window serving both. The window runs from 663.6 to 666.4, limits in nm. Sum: 11.3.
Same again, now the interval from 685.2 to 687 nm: 11.2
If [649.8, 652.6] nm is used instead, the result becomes 11.7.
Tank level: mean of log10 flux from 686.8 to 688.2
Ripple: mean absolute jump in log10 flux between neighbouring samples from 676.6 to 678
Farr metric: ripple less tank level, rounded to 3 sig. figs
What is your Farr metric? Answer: -0.730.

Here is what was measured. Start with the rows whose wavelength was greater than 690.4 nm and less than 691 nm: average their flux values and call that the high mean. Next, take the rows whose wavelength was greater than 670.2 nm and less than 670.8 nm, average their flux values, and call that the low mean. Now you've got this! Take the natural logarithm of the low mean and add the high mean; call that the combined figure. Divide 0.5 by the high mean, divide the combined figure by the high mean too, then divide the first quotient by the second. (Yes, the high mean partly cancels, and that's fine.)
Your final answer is 0.0666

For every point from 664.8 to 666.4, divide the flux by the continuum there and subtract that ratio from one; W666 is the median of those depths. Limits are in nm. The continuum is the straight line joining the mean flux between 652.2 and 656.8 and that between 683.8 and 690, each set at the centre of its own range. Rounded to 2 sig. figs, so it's 0.018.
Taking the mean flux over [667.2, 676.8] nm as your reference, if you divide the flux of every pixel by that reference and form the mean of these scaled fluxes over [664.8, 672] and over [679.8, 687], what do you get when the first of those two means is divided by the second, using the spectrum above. 1.03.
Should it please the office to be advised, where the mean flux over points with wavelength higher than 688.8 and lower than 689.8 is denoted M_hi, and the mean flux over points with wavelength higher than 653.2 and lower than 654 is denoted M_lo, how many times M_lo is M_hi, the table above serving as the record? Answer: 1.00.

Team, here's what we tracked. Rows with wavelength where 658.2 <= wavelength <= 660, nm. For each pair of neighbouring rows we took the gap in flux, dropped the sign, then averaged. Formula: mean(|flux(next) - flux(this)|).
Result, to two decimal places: 0.21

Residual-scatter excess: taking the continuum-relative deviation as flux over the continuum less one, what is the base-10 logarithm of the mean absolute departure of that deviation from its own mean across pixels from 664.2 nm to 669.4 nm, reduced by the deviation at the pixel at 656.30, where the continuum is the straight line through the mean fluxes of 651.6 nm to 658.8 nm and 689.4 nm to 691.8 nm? -1.67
